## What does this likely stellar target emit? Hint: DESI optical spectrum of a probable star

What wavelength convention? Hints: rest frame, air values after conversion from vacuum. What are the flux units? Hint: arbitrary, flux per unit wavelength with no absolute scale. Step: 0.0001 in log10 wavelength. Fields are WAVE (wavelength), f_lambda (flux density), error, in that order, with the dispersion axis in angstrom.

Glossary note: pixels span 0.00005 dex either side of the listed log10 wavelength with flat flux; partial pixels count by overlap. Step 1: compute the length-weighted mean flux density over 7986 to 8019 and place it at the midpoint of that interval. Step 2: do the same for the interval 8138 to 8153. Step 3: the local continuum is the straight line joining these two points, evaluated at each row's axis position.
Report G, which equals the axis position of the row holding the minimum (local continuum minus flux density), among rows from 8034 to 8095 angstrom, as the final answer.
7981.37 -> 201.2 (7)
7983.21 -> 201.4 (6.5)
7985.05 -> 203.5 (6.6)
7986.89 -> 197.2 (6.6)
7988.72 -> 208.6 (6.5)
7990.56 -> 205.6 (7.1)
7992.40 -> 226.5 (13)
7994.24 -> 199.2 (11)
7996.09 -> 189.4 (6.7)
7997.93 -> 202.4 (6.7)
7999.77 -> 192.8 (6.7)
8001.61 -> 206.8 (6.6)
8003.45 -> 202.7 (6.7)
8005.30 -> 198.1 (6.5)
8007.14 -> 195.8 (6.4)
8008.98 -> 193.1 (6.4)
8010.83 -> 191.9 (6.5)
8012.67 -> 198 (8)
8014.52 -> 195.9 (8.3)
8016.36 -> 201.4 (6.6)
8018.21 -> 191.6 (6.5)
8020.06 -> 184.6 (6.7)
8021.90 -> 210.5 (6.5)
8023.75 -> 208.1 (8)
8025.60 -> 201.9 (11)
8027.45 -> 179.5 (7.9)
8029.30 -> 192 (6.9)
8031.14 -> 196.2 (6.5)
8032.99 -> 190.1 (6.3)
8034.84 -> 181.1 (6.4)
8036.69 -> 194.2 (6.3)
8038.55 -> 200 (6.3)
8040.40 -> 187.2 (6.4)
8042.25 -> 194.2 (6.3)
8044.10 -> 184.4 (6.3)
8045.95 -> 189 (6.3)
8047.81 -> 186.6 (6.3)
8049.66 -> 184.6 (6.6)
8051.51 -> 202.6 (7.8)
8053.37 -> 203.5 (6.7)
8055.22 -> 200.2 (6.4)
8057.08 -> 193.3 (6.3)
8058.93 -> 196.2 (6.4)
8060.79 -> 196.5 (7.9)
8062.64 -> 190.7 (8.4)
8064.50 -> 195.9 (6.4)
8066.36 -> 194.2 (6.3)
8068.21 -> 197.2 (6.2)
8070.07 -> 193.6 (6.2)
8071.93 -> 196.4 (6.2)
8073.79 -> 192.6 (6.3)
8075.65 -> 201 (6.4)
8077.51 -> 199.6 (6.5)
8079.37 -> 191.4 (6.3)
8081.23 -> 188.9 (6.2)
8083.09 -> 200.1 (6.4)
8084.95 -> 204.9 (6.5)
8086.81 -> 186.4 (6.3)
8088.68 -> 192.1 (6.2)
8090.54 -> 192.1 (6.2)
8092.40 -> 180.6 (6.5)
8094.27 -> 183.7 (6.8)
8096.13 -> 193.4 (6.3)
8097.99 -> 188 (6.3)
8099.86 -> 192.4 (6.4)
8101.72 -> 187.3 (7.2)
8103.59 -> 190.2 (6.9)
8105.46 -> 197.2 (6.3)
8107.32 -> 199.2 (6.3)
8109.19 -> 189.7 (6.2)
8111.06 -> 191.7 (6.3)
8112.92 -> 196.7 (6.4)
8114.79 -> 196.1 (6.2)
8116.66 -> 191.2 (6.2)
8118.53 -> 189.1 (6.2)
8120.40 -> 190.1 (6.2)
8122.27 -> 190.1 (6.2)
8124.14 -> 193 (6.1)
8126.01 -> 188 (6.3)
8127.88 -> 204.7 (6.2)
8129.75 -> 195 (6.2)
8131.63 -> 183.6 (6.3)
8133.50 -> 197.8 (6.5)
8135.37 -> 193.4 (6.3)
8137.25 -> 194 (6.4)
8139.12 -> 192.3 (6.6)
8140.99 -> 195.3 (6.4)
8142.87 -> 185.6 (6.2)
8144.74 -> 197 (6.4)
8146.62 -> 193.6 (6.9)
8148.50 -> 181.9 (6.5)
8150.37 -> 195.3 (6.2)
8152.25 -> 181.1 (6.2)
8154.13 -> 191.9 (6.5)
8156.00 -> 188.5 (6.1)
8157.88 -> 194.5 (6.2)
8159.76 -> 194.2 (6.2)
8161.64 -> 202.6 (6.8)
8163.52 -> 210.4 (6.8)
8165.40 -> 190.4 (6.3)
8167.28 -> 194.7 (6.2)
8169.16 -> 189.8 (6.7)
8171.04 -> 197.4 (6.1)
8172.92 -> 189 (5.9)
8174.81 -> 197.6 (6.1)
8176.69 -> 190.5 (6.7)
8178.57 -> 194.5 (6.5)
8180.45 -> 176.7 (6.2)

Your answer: 8084.95 angstrom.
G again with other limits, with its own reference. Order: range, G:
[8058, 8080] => 8075.65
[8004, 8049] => 8021.90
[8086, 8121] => 8107.32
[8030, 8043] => 8038.55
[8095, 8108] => 8107.32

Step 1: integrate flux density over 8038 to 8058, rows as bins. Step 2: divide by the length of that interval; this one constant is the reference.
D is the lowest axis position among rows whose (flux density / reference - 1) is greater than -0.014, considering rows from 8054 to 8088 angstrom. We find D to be 8055.22 angstrom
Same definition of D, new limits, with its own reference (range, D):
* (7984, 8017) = 7985.05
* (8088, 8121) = 8088.68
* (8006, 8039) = 8007.14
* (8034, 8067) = 8036.69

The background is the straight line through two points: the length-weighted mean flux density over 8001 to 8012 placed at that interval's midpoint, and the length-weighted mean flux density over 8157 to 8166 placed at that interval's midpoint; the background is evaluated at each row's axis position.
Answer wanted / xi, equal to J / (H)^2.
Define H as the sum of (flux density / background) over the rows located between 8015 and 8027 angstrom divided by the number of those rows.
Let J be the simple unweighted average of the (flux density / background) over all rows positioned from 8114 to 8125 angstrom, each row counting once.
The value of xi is 0.95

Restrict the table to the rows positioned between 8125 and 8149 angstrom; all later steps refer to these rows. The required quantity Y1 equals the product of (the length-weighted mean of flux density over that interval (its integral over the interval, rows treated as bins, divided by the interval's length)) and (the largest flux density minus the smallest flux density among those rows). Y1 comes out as 4392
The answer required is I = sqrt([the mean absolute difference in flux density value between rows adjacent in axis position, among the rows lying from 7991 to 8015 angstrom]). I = 2.8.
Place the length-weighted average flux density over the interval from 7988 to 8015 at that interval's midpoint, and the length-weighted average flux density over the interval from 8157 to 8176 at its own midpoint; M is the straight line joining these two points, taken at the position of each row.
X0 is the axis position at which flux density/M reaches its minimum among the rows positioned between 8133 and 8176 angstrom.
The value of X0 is 8152.25 angstrom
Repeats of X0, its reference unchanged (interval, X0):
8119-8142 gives 8131.63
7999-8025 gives 8020.06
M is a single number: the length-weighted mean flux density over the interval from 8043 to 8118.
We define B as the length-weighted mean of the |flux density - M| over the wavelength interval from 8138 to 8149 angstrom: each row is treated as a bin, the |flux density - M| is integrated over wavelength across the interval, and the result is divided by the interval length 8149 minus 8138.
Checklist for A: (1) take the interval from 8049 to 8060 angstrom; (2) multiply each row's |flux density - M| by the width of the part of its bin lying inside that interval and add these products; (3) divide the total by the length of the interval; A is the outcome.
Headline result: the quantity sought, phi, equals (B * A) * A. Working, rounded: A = 6.3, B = 4.0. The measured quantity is 157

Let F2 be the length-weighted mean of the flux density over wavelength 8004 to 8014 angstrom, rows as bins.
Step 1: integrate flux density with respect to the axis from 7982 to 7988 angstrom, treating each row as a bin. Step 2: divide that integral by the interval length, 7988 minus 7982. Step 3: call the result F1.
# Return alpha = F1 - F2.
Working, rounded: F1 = 201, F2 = 196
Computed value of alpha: 6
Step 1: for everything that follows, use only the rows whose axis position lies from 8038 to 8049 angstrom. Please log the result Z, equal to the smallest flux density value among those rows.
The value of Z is 184.4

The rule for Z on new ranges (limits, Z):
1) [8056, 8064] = 190.7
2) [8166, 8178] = 189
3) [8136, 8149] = 181.9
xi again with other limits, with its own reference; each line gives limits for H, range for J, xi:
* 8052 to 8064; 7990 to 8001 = 1.04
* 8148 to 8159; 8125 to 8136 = 1.08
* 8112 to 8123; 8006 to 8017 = 1.06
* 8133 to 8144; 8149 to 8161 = 1.02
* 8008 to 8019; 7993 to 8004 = 1.03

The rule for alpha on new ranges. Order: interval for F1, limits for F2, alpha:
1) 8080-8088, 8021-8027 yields -10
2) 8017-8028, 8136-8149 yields 5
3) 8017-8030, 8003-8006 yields -4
